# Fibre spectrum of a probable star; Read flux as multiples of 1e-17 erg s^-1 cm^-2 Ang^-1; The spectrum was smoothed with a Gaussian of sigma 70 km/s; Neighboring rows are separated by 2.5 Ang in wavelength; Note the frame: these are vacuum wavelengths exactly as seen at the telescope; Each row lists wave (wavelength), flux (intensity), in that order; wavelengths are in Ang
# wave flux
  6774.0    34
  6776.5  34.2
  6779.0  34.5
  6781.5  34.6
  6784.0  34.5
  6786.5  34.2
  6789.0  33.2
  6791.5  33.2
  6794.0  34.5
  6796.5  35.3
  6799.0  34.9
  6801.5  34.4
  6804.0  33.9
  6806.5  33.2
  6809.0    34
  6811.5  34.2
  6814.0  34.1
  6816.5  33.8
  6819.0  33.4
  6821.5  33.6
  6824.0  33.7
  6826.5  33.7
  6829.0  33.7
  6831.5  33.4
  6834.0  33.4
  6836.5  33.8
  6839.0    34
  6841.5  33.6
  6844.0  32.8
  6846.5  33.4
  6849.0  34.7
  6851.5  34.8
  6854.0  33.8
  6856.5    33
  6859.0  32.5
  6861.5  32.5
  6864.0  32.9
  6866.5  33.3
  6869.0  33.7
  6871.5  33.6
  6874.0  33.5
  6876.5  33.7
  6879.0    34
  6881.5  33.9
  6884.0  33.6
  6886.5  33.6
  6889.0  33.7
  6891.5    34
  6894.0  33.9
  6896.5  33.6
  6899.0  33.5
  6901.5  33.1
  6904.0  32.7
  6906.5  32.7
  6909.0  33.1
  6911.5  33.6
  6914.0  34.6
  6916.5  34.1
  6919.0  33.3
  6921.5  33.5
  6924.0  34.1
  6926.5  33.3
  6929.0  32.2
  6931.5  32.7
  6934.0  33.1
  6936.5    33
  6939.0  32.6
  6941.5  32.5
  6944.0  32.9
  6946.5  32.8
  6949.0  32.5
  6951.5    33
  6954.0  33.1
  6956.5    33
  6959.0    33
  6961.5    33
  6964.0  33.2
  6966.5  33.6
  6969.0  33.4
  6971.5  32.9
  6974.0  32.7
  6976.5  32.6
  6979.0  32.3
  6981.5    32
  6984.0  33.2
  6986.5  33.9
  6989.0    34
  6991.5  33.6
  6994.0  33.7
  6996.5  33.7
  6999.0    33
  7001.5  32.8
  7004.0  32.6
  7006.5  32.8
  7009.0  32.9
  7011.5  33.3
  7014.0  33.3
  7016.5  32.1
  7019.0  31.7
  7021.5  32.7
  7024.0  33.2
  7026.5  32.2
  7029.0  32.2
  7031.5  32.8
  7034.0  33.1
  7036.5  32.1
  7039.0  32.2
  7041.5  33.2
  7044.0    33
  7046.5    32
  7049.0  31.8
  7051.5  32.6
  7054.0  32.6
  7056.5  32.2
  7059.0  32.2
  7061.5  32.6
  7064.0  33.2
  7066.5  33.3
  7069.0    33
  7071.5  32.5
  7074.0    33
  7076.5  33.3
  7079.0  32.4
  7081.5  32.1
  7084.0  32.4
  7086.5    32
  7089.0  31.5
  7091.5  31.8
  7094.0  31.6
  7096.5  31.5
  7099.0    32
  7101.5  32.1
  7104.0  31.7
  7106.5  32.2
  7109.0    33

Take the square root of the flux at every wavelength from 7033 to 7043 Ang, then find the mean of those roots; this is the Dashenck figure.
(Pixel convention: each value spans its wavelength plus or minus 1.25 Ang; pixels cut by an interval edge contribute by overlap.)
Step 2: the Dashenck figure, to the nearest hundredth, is 5.71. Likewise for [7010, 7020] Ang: 5.71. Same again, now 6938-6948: 5.72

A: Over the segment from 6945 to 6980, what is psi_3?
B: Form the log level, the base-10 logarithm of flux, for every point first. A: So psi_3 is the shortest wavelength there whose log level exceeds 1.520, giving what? 6964.0 Ang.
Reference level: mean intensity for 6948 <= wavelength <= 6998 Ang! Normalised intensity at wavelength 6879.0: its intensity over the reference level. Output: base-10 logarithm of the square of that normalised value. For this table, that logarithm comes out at 0.023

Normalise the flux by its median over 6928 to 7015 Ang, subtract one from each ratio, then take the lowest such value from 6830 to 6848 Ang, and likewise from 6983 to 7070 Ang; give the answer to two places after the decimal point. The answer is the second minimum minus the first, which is -0.03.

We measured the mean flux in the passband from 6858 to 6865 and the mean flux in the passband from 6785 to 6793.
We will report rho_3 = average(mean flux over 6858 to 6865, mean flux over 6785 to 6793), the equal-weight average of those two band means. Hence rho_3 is 33.1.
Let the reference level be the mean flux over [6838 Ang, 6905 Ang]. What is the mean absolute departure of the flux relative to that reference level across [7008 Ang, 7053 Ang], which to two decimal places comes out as 0.96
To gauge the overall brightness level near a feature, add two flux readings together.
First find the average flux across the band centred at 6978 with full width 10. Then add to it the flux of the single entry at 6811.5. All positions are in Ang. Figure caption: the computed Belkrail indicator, 66.6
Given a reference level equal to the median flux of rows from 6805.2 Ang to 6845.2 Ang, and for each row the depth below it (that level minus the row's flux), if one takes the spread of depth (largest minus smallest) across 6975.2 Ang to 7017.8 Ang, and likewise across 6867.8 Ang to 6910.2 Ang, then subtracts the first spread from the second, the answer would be -0.7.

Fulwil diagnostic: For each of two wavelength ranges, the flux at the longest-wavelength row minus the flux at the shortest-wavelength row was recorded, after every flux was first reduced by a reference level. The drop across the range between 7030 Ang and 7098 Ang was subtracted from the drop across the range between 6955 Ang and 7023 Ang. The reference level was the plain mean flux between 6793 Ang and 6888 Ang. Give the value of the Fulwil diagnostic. 1.0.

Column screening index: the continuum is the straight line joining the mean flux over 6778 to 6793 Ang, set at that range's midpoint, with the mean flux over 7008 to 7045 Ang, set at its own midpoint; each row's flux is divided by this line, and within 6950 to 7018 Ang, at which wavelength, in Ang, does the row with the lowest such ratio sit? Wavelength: 6981.5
